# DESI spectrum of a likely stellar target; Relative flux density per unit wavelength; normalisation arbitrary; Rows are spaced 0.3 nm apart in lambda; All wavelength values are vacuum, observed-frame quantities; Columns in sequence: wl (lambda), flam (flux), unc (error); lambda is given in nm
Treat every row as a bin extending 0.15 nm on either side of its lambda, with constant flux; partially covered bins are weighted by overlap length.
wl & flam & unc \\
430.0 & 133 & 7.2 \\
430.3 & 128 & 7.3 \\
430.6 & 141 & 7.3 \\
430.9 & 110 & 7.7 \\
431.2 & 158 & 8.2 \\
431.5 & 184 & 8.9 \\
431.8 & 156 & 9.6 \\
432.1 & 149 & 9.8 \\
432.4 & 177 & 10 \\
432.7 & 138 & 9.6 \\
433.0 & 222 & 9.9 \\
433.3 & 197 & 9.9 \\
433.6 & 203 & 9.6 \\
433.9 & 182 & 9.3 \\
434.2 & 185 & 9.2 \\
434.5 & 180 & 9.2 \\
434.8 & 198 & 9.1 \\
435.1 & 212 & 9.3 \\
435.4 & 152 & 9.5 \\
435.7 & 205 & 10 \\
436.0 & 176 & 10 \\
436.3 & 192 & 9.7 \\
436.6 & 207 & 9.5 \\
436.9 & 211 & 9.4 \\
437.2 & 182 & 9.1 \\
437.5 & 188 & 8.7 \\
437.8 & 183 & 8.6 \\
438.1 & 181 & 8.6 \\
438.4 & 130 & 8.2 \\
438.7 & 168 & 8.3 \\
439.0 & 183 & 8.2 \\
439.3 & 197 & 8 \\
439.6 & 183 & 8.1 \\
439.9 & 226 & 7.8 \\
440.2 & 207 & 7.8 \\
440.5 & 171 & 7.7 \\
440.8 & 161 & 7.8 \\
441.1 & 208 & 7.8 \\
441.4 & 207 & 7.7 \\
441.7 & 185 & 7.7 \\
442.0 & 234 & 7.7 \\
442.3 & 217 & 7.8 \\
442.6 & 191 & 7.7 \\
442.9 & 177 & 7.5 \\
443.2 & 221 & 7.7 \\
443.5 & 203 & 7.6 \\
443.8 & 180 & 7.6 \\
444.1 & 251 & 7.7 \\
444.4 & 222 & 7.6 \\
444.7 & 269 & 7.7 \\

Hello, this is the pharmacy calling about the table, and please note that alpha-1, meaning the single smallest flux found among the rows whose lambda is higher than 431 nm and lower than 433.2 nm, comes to 138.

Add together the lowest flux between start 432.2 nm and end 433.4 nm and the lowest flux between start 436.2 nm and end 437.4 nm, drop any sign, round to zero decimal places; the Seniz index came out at 320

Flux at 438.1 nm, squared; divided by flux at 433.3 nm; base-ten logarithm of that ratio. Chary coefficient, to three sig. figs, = 2.22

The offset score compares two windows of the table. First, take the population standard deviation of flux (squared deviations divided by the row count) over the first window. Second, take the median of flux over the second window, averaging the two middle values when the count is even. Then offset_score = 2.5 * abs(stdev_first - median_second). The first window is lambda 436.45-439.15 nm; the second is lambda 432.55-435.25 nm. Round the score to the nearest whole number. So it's 437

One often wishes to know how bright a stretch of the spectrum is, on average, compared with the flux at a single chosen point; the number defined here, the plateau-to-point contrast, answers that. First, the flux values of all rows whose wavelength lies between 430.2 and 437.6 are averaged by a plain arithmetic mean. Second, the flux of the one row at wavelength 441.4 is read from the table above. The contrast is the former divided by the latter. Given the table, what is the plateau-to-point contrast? 0.86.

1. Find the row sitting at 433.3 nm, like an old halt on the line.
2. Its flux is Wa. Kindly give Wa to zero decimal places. 197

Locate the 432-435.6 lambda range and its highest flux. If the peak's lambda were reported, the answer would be 433.0 nm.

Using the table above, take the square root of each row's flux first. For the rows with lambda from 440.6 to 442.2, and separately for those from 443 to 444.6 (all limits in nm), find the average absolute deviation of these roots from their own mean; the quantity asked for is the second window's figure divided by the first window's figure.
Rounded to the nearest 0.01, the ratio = 0.88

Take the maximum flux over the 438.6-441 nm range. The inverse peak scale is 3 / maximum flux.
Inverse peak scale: 0.0133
